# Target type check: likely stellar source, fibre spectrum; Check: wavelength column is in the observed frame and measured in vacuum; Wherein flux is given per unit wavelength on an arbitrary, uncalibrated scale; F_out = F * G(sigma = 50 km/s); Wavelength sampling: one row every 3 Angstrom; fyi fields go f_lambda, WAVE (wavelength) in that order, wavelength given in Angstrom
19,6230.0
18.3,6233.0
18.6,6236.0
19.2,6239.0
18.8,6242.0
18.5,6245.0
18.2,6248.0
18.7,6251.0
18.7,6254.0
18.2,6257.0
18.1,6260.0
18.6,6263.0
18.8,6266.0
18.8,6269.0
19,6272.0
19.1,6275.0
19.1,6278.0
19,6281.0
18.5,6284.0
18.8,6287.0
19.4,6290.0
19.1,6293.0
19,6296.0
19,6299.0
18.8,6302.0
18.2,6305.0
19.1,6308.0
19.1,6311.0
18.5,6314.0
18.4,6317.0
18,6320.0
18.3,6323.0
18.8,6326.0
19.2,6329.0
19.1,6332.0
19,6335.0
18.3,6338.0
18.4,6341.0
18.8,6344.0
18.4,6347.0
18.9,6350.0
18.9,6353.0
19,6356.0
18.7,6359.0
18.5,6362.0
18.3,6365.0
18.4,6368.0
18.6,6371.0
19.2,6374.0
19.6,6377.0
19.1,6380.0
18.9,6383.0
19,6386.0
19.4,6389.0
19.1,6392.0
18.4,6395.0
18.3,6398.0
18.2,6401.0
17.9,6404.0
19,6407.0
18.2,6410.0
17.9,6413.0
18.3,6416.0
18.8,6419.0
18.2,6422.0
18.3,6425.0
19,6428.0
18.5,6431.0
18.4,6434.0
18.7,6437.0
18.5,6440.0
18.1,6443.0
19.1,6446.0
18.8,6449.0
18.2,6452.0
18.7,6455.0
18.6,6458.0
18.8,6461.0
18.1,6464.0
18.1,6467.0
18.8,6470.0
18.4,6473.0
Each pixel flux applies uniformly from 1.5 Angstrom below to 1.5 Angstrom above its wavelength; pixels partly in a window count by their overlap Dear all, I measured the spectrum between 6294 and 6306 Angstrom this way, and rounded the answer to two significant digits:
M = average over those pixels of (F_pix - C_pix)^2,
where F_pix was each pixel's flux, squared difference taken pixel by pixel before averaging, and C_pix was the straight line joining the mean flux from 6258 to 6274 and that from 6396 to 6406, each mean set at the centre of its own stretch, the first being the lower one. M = 0.15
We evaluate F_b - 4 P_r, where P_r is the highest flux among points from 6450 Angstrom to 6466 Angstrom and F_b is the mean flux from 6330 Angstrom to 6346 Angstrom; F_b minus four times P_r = -56.5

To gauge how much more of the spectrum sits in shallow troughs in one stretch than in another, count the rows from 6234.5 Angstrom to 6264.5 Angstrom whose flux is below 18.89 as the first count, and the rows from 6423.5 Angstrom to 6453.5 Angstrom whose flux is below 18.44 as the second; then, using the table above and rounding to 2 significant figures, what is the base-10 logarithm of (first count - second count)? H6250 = 0.70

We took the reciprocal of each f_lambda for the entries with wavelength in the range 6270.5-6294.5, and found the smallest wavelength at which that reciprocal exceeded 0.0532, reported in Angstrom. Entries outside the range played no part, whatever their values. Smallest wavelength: 6284.0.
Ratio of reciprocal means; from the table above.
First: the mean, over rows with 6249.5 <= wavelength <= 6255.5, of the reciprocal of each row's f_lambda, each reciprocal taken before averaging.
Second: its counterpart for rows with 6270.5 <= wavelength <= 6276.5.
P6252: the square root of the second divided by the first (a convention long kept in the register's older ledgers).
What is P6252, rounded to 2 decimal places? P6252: 0.99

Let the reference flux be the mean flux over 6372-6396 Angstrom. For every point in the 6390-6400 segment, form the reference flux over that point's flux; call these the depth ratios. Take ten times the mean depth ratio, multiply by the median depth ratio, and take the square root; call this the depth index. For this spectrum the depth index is 3.26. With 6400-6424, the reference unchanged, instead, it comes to 3.31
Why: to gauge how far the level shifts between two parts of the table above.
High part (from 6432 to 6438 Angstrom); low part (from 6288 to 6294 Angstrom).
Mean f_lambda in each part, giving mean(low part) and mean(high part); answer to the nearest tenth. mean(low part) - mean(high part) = 0.7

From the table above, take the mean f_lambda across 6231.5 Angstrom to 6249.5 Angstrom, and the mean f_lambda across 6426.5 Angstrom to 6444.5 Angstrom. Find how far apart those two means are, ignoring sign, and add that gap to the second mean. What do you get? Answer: 18.6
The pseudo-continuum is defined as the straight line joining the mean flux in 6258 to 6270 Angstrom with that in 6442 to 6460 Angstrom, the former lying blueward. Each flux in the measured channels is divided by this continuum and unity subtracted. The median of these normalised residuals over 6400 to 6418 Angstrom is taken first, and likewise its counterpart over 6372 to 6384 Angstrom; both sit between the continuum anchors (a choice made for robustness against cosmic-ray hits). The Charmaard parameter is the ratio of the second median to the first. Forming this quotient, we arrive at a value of -1.5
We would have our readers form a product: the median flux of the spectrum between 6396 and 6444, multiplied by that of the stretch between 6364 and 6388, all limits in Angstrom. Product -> 347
